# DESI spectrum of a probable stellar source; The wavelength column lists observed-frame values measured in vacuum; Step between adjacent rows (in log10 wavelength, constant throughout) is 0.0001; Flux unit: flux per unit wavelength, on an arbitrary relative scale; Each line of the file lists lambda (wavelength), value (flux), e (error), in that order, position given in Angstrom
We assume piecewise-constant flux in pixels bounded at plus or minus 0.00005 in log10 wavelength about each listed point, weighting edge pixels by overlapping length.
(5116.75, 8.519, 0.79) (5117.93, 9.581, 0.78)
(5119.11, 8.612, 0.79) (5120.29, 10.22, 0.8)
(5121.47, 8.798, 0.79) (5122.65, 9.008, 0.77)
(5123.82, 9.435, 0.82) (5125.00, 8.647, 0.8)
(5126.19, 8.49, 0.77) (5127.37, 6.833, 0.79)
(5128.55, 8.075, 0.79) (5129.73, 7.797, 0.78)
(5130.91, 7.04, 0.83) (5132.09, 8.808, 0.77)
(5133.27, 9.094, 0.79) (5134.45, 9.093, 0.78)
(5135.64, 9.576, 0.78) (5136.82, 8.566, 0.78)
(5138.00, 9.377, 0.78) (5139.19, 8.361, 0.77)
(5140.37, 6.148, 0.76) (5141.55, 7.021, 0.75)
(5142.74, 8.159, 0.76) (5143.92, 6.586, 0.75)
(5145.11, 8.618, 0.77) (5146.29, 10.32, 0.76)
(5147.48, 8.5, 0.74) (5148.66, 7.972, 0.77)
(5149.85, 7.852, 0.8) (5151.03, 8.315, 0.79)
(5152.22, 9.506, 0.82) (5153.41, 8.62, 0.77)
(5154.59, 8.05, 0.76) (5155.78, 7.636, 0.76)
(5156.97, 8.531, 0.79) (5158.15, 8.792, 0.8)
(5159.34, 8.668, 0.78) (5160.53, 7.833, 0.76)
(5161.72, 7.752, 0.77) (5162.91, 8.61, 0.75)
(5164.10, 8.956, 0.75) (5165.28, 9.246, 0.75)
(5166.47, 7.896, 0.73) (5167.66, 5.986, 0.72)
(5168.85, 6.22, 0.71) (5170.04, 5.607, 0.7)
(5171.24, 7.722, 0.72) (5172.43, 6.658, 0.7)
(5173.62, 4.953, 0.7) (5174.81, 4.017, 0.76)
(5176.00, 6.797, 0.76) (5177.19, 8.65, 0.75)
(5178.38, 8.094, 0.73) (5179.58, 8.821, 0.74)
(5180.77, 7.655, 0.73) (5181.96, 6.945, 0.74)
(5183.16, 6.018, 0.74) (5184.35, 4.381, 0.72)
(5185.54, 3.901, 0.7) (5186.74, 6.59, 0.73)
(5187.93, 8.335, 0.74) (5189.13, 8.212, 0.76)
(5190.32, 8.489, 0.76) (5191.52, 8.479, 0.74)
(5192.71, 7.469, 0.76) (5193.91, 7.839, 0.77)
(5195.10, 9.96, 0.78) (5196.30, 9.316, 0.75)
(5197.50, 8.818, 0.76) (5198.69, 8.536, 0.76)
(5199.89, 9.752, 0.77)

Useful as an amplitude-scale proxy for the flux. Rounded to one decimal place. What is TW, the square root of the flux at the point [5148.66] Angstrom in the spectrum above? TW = 2.8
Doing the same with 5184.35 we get 2.1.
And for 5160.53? 2.8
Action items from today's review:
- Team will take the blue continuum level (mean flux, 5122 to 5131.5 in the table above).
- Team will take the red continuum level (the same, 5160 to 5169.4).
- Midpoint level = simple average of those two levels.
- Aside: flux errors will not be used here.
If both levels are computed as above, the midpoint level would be 8.0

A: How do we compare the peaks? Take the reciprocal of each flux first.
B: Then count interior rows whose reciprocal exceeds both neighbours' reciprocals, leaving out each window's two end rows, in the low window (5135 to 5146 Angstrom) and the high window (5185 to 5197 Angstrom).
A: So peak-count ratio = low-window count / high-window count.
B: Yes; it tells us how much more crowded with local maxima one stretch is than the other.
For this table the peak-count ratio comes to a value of 1.5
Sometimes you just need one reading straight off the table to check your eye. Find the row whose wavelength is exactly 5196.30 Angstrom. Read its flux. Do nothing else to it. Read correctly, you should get 9.316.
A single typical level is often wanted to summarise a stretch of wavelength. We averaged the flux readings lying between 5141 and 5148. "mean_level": 8.20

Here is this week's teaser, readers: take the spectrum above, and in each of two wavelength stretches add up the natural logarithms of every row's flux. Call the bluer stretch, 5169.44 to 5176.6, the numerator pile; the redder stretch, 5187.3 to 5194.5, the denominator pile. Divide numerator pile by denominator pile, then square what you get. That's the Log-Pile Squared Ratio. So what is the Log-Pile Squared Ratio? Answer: 0.71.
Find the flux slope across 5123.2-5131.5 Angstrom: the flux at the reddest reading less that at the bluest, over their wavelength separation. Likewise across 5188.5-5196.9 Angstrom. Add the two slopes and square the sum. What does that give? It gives 0.03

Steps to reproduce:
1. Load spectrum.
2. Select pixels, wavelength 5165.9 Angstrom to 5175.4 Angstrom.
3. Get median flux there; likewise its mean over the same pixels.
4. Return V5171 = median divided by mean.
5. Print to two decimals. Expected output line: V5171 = 1.00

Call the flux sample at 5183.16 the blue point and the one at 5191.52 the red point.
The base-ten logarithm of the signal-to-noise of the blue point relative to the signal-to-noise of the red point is -0.15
